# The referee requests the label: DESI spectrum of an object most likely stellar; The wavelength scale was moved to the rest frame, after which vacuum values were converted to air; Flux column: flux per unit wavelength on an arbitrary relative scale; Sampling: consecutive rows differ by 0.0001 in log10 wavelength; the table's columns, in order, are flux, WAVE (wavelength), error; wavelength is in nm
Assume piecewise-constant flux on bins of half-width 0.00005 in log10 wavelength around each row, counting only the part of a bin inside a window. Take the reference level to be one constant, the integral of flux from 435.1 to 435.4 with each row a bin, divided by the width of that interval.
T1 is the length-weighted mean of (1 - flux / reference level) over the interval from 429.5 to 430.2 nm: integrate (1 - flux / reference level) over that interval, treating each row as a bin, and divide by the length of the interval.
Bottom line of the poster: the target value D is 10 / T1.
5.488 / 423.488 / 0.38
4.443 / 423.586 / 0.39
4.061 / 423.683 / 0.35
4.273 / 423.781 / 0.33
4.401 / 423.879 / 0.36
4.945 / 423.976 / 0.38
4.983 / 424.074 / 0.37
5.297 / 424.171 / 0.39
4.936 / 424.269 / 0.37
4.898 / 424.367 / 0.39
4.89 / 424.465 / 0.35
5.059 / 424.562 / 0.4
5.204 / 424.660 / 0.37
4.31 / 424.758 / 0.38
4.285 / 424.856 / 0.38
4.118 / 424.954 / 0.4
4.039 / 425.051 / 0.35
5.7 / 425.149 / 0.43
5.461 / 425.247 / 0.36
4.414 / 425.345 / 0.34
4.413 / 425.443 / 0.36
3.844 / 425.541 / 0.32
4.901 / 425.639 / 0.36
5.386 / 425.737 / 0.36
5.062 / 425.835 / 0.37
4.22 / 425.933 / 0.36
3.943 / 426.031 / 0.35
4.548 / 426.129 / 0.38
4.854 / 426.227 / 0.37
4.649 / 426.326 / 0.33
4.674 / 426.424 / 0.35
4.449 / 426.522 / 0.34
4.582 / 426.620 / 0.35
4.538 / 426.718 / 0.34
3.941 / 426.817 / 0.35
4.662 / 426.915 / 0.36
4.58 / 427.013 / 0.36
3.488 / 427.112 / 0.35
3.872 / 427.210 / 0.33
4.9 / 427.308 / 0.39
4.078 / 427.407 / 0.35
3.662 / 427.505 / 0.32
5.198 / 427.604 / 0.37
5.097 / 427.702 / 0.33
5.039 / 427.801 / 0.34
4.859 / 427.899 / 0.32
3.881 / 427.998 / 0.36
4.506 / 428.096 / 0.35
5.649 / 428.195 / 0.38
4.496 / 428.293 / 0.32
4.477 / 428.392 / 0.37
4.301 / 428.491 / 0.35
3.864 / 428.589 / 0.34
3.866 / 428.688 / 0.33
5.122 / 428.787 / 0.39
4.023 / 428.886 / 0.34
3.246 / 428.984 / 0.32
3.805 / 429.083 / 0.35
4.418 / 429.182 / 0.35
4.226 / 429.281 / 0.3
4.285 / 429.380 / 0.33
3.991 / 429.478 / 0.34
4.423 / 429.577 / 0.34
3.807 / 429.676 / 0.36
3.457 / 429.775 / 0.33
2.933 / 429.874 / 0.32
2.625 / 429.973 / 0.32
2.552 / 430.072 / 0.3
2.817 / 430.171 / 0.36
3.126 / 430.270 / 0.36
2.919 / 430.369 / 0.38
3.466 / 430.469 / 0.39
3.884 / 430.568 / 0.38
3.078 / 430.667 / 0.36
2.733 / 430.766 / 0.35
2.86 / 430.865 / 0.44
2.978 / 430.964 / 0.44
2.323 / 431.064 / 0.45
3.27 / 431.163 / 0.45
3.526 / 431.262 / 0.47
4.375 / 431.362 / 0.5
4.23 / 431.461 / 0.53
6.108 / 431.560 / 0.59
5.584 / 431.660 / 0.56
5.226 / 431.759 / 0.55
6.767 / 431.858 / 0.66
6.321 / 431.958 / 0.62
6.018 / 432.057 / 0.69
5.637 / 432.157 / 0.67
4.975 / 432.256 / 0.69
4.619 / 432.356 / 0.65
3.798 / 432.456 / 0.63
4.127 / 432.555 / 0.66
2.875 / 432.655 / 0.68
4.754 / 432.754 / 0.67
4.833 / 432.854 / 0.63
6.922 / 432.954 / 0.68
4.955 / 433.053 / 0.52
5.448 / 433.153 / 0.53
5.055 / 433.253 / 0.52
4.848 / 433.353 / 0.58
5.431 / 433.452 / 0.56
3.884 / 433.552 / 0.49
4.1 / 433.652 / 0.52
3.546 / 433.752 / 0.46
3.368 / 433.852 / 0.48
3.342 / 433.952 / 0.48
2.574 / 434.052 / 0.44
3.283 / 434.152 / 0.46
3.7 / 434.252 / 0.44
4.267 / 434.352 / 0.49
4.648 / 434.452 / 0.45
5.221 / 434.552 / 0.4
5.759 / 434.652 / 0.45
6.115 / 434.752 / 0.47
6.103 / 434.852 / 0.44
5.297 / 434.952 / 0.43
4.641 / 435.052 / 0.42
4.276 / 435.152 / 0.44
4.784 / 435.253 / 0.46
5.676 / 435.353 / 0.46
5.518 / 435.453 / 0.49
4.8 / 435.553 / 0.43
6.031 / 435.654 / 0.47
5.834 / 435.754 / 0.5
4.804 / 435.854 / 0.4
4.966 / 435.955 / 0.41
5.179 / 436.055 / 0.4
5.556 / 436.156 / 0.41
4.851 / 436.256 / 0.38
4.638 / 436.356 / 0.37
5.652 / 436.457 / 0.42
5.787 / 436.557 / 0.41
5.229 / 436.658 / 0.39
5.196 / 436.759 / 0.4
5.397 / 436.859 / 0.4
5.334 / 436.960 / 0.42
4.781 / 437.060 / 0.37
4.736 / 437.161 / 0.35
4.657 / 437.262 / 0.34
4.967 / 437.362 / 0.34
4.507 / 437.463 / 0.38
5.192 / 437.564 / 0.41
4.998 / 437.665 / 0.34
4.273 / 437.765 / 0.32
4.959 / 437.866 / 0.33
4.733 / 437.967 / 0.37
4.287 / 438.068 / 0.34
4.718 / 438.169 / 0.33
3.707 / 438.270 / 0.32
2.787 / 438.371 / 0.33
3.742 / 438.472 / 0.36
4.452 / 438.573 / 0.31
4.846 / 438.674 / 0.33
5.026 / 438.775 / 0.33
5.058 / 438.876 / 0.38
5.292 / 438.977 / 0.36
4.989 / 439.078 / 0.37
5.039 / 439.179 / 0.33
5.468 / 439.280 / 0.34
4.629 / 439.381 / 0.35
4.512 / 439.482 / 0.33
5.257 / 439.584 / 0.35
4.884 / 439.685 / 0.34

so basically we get 30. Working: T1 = 0.33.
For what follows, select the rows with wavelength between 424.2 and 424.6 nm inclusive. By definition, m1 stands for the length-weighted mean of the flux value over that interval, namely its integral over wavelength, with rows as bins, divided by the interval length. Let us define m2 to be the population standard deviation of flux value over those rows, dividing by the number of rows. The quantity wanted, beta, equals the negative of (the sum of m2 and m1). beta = -5.0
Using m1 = 5.0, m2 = 0.07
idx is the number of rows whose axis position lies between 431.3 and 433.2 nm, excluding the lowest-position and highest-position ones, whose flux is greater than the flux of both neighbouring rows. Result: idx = 4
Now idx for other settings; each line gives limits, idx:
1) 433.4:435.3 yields 2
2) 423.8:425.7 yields 3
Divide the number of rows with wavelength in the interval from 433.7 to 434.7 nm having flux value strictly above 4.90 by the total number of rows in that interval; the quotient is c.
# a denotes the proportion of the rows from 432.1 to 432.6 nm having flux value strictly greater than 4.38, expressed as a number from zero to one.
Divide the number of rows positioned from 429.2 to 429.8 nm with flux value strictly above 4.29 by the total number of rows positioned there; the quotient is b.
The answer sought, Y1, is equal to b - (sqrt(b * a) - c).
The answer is 0.05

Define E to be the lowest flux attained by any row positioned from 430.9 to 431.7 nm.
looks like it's 2.323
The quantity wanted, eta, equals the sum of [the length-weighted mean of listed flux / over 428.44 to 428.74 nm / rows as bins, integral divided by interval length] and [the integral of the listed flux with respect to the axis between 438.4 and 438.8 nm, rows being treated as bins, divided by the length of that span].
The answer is 8.4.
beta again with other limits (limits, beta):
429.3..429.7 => -4.4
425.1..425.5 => -5.6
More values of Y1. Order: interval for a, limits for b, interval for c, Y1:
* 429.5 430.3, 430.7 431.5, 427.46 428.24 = 0.50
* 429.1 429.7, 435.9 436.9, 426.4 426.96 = 0.42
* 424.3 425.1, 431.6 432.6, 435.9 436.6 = 0.88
